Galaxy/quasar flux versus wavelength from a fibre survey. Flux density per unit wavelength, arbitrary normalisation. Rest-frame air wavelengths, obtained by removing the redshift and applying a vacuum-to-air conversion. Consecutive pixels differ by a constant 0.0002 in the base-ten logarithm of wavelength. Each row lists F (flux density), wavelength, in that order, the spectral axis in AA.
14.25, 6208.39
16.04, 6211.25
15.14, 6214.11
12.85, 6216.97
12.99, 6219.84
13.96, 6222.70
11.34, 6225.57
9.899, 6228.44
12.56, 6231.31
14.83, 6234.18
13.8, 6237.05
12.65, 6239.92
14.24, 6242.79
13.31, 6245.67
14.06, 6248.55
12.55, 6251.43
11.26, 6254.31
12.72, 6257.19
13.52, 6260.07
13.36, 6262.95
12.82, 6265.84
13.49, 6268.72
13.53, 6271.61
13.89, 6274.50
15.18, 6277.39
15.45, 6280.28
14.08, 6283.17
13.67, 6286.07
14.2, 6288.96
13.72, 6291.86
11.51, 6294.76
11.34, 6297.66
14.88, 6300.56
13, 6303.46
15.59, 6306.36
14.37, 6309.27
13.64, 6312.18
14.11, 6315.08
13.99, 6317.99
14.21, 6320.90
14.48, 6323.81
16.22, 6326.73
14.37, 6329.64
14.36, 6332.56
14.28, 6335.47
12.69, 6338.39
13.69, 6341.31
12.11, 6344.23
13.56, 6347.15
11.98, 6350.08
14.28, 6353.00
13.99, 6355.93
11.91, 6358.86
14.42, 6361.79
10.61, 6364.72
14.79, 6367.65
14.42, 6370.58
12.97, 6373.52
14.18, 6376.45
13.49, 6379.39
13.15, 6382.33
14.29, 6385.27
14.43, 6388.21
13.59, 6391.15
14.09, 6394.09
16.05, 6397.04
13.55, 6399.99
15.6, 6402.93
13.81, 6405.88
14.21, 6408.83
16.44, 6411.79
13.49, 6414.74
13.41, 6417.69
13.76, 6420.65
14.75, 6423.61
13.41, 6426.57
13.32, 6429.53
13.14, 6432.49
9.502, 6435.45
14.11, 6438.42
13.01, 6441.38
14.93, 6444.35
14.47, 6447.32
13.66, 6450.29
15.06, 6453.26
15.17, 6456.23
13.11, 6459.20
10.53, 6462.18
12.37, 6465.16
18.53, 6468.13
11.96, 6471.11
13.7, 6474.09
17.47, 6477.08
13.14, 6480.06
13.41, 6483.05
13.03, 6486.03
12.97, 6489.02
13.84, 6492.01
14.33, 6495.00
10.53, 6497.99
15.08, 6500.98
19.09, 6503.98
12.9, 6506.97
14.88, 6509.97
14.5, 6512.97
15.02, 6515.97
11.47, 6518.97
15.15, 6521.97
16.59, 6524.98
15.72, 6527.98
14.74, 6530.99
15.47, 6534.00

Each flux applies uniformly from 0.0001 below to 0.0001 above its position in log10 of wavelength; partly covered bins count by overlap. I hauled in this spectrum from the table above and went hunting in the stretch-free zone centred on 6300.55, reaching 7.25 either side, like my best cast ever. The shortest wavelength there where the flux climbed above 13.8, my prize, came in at 6300.56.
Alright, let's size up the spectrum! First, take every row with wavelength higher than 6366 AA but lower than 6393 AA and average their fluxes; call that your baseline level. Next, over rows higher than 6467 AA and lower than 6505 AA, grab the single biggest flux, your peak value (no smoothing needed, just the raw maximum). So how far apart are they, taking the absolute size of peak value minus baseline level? 5.2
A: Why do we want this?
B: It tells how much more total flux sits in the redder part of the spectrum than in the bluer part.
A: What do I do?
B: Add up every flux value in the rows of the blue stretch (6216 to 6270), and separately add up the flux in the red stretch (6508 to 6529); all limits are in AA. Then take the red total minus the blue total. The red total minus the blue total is -143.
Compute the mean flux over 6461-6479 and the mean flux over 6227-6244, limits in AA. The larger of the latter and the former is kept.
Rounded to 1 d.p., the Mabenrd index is 14.1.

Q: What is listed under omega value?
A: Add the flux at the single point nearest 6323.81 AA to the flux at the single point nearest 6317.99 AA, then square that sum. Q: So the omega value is 811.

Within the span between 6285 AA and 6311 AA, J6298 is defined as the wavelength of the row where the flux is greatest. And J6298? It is 6306.36 AA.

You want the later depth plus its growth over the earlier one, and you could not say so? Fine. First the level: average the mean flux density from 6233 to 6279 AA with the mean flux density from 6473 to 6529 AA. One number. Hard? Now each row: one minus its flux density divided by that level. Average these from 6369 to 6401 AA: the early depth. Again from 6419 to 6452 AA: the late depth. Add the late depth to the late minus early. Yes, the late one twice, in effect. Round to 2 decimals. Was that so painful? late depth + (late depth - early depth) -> 0.07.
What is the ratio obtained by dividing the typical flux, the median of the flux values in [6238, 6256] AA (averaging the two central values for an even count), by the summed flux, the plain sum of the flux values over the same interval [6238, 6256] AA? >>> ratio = 0.17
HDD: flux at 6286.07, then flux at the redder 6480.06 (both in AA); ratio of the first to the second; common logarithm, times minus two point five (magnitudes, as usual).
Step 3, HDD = -0.04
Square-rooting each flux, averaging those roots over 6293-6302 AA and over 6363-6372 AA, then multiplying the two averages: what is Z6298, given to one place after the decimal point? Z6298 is 12.9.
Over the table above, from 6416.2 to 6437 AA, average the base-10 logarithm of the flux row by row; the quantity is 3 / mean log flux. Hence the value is 2.70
